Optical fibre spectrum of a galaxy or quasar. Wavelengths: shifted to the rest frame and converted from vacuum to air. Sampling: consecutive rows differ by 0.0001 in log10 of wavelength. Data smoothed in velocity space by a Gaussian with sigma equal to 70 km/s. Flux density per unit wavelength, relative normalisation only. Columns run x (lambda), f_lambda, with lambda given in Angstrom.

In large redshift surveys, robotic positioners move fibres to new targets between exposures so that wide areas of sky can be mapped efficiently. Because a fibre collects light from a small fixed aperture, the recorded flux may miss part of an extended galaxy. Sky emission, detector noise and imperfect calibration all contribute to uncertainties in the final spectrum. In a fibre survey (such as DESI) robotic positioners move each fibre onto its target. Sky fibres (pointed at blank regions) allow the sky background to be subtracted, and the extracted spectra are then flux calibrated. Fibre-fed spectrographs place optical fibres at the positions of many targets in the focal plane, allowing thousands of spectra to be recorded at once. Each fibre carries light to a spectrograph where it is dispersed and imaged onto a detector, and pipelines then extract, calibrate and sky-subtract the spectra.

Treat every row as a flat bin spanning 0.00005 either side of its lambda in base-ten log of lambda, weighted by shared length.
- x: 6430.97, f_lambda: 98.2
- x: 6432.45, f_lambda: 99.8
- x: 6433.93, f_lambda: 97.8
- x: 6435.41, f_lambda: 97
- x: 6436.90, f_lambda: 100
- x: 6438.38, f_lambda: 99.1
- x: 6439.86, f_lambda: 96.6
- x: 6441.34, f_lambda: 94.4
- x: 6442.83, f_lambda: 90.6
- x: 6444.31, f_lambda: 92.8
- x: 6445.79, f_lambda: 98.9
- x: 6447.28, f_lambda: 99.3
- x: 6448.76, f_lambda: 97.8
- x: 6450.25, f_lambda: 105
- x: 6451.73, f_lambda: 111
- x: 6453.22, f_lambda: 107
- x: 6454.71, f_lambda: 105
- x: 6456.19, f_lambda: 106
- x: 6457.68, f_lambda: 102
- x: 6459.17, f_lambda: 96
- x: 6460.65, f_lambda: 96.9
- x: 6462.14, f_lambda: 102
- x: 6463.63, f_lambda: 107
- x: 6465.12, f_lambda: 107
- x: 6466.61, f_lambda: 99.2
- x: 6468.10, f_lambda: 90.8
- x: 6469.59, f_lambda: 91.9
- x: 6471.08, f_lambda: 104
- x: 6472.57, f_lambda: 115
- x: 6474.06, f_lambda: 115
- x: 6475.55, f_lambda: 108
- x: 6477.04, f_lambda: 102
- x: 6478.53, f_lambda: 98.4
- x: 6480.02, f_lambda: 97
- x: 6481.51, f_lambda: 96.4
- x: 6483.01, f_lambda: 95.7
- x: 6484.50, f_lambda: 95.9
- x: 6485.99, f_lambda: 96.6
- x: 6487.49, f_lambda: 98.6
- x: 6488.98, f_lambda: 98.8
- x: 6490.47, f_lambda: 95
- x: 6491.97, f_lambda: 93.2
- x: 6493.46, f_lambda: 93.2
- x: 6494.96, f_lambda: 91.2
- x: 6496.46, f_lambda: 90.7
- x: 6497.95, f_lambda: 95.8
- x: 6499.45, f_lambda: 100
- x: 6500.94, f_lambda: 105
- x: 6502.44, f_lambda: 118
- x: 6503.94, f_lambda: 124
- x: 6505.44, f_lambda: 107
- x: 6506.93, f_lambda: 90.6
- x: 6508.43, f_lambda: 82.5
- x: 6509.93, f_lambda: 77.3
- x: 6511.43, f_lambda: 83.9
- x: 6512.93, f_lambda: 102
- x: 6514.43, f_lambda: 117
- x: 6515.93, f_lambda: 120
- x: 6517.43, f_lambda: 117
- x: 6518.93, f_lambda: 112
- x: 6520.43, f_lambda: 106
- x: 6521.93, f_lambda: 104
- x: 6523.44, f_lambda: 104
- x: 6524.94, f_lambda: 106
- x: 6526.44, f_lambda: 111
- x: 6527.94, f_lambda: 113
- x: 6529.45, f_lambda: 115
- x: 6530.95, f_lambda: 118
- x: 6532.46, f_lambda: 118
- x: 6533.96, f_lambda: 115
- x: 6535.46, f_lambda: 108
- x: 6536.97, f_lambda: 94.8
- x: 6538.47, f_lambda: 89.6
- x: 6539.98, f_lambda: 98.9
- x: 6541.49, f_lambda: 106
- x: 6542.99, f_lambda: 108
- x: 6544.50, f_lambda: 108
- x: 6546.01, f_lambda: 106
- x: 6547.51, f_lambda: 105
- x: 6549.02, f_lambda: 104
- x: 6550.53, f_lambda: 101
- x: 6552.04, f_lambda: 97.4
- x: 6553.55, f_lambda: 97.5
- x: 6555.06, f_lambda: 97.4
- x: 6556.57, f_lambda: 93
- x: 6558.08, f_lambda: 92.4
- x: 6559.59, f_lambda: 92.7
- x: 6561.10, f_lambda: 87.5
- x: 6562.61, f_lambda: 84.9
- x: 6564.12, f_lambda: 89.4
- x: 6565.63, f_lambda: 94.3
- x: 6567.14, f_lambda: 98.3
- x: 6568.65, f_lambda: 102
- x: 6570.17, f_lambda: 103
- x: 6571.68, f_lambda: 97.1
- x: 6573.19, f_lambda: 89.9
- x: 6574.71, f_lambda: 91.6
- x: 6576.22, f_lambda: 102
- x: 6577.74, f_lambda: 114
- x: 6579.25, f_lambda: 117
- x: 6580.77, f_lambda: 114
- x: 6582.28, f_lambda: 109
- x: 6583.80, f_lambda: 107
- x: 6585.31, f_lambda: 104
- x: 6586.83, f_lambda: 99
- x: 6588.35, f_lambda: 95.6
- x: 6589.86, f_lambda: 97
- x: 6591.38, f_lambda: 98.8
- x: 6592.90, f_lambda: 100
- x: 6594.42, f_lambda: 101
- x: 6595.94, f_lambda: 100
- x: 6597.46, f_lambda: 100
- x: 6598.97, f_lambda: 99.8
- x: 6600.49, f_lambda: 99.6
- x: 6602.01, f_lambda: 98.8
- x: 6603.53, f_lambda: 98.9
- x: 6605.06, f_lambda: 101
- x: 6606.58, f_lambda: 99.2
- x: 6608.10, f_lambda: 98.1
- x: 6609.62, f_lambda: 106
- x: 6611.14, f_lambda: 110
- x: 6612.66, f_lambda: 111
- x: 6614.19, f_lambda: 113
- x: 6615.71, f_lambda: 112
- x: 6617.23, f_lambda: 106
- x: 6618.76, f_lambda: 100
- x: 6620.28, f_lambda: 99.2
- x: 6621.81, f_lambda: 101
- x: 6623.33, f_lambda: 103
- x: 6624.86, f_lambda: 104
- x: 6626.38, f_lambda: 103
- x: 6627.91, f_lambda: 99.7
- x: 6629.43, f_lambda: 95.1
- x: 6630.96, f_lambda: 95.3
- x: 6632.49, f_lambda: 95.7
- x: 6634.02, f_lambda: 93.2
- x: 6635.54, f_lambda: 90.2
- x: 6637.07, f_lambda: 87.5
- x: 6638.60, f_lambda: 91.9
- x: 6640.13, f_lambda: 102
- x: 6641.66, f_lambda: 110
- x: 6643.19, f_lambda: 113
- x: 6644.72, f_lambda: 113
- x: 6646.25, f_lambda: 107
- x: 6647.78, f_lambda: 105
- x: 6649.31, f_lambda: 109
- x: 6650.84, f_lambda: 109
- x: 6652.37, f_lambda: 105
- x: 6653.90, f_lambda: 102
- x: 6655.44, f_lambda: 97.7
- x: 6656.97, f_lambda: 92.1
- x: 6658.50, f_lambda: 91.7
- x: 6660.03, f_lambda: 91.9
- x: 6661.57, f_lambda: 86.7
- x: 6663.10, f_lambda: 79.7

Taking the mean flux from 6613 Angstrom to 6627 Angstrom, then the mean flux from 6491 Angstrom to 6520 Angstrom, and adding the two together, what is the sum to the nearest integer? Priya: 206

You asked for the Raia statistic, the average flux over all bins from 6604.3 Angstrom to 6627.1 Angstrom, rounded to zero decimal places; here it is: 104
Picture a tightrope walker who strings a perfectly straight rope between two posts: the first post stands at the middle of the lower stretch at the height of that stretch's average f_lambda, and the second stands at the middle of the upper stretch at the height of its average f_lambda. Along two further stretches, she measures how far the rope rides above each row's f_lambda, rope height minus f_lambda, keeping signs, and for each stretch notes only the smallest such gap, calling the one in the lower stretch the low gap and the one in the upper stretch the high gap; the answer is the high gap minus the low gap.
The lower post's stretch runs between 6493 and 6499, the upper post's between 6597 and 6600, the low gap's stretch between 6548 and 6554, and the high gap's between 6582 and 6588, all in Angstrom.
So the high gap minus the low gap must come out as -3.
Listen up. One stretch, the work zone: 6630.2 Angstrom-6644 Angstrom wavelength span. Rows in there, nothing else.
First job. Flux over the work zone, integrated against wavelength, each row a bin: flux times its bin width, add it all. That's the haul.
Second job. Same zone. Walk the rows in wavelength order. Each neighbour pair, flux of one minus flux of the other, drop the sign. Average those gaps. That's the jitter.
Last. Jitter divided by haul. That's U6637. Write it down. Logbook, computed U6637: 0.003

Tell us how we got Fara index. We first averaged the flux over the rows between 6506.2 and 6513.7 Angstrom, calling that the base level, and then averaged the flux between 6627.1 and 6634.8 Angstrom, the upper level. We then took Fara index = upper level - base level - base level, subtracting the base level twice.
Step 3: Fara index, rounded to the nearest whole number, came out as -79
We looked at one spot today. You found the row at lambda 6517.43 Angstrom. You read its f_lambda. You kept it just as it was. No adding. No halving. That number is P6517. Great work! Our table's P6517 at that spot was 117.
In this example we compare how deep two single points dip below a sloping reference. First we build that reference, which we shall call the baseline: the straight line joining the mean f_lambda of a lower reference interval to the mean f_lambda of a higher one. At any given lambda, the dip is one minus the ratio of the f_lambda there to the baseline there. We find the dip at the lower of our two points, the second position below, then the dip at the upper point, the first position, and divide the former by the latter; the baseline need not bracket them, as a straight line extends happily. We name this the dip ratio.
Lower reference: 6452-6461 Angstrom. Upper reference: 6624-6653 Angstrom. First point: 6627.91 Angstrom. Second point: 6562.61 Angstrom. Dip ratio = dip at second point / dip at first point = 9.1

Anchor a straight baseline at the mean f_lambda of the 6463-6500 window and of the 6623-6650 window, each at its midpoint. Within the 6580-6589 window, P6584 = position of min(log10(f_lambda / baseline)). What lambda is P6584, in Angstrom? 6588.35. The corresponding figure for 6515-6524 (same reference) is 6523.44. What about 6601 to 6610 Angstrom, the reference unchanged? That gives 6608.10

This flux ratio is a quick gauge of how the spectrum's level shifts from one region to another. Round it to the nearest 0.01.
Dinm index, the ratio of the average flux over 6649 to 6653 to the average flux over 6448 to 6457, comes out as 1.02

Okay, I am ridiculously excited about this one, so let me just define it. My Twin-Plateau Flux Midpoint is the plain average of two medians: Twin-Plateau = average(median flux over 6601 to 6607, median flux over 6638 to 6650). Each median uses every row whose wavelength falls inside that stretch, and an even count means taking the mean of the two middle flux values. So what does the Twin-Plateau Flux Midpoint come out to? 104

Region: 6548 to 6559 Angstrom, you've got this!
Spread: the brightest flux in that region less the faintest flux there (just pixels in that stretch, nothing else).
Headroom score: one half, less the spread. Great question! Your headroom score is -11.1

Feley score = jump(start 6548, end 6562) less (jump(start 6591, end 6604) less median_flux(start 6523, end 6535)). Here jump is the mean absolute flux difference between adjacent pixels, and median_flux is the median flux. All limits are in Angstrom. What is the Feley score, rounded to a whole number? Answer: 116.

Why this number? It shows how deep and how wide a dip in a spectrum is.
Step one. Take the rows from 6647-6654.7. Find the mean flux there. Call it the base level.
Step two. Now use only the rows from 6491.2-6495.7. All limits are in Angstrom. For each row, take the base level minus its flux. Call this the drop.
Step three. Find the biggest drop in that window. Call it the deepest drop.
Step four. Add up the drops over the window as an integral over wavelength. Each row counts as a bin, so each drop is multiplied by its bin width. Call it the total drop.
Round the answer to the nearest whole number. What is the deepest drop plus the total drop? 75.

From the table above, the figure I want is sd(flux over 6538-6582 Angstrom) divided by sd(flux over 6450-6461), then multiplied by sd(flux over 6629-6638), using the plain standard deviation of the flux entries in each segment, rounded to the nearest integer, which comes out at 5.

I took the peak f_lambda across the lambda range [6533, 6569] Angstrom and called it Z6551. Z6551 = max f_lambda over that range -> 115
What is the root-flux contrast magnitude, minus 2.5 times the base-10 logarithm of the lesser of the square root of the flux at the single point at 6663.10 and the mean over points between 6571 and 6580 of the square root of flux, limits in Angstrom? -2.38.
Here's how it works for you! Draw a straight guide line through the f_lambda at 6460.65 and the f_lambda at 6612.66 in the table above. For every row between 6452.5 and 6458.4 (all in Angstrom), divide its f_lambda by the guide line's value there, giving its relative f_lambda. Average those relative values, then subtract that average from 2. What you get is 0.91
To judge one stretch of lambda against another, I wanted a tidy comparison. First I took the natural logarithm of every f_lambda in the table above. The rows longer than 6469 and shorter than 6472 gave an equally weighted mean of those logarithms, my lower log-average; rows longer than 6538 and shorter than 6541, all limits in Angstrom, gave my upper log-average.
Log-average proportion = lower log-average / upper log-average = 1.01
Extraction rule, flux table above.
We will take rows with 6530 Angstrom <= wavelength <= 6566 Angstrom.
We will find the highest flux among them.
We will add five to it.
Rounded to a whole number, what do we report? 123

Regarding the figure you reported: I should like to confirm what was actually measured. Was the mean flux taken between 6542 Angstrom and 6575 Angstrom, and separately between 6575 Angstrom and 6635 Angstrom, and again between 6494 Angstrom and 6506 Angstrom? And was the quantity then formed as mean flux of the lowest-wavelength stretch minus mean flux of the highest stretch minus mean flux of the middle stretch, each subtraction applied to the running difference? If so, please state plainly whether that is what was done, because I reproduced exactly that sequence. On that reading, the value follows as -96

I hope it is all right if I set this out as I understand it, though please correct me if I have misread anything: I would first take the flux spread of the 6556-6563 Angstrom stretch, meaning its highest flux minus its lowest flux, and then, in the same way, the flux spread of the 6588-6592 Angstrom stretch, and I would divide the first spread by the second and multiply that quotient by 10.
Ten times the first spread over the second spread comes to 25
